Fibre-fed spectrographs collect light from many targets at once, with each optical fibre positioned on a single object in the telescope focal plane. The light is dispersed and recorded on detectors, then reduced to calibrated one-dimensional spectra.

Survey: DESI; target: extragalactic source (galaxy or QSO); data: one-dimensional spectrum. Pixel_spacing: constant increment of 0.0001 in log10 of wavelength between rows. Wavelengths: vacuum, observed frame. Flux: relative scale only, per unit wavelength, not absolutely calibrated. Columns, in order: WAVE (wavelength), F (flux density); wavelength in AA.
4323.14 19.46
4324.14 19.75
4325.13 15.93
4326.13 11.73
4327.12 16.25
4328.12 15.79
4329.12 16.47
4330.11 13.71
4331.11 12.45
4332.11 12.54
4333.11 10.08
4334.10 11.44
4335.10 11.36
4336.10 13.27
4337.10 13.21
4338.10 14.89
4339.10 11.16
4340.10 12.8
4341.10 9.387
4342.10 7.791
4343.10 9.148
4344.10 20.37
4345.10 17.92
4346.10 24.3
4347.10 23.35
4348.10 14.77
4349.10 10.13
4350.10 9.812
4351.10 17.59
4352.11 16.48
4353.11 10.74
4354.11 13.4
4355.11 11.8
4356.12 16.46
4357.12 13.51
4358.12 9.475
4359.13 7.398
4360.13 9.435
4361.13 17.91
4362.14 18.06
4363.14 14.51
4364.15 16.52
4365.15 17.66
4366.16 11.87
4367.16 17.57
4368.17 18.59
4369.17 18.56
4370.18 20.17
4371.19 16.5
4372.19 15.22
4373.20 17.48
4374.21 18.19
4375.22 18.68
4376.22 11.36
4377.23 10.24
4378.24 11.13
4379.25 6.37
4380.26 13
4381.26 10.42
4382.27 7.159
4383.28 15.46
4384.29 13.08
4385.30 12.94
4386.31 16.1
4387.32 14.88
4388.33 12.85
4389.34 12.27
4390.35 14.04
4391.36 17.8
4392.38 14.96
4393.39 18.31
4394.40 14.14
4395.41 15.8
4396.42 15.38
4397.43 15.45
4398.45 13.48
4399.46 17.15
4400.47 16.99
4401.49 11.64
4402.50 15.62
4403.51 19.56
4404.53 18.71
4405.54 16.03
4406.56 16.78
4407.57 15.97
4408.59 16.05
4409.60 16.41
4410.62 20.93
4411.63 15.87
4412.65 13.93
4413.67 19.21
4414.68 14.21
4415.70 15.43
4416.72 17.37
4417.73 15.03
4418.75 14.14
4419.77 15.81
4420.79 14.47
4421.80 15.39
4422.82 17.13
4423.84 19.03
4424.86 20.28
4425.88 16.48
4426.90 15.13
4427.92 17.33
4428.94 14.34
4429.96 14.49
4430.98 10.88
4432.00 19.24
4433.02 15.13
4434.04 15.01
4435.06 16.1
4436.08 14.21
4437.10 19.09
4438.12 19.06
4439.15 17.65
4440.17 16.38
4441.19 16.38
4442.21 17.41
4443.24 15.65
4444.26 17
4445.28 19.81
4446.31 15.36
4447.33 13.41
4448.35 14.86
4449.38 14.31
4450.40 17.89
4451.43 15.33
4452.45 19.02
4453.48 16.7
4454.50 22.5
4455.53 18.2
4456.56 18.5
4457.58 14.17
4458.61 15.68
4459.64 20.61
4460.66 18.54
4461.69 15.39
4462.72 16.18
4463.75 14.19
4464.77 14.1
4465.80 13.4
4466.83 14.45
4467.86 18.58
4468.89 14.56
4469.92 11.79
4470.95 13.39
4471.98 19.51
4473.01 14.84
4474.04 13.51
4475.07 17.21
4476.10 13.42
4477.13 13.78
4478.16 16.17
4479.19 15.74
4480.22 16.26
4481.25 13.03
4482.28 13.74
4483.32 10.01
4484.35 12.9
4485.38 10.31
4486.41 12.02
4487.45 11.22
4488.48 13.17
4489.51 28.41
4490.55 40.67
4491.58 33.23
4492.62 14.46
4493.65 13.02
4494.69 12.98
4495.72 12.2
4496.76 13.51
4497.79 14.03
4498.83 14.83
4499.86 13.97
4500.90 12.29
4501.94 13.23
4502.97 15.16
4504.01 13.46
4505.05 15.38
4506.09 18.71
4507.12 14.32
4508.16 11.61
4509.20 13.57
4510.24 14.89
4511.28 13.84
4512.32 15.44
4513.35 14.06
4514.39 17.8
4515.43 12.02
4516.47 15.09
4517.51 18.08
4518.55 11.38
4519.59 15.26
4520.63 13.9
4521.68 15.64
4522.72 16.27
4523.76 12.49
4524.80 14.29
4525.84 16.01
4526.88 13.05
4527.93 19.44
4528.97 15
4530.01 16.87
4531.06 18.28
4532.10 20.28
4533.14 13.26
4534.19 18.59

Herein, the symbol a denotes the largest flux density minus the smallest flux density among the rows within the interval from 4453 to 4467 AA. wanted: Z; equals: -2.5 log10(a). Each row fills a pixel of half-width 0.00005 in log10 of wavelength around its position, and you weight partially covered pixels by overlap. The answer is -2.4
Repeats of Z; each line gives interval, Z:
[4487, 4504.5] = -3.7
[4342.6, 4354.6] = -3.0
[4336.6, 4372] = -3.1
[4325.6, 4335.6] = -2.0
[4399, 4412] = -2.4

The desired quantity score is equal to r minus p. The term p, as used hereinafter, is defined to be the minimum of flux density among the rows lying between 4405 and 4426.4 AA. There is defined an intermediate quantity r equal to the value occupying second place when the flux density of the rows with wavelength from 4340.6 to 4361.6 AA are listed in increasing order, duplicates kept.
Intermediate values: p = 13.93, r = 7.791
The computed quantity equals -6.1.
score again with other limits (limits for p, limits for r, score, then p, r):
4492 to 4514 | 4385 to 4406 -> 0.7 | 11.61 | 12.27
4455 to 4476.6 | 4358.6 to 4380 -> -4.4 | 11.79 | 7.398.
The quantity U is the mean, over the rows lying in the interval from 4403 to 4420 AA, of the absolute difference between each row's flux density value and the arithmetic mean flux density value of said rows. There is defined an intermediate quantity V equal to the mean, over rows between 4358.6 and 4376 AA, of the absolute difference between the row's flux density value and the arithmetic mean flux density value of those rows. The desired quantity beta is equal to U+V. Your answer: 4.2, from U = 1.56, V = 2.6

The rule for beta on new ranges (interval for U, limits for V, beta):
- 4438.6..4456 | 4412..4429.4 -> 3.3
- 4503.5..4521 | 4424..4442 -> 3.4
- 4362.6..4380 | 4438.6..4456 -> 4.8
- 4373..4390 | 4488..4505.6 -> 8.6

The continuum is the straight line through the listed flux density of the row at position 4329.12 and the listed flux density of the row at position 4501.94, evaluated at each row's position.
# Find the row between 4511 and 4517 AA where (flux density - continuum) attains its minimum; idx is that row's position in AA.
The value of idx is 4515.43 AA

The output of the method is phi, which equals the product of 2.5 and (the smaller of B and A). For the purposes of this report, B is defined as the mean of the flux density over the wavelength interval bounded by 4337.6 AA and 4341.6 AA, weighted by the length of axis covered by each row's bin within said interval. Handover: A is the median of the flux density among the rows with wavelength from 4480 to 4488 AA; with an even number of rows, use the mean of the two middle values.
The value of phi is 30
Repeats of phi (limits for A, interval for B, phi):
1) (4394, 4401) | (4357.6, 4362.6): 31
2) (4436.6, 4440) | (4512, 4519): 37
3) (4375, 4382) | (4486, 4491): 28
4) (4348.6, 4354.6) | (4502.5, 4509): 30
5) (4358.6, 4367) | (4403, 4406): 39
